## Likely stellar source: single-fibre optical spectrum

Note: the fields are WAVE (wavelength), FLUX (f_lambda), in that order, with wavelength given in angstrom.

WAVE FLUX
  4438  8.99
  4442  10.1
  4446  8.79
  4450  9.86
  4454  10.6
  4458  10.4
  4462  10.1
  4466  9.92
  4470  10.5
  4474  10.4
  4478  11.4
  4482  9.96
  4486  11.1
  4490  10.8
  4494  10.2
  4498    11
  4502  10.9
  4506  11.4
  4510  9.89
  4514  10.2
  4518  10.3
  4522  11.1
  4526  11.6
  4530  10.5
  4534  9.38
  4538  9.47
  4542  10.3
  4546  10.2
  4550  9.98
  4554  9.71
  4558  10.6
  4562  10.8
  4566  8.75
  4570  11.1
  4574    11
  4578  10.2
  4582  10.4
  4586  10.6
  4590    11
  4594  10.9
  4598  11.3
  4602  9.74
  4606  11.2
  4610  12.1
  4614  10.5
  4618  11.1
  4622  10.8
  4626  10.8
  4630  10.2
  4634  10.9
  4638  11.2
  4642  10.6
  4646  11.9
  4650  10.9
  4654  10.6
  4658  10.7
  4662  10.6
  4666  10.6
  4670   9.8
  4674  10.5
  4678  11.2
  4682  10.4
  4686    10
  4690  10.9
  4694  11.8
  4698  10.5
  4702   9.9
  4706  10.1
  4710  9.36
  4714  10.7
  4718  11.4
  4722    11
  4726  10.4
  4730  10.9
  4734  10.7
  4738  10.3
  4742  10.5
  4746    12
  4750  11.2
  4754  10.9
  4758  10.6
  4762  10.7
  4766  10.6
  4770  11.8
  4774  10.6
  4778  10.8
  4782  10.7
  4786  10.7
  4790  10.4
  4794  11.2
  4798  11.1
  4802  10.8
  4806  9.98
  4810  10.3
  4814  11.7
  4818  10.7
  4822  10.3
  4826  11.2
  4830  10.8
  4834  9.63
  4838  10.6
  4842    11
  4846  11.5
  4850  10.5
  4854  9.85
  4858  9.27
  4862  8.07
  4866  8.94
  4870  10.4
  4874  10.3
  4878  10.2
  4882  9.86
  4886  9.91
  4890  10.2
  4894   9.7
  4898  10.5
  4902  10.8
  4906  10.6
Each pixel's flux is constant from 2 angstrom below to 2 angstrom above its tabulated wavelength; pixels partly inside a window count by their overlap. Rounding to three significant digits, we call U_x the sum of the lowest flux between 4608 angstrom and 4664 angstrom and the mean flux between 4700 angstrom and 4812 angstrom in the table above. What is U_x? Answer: 20.9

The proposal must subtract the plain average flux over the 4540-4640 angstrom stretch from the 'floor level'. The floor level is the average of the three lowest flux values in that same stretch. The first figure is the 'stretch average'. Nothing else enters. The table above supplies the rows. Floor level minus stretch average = -1.2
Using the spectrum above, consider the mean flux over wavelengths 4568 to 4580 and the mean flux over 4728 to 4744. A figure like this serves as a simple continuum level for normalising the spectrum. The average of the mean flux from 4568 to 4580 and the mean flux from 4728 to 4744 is 10.68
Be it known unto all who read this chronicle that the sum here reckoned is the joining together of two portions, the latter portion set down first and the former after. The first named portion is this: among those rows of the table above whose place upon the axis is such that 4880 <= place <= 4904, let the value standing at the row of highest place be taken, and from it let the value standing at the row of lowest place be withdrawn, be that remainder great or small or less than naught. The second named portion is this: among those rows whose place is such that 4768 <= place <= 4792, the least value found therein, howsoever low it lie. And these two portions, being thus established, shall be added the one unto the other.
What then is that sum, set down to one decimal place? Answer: 11.3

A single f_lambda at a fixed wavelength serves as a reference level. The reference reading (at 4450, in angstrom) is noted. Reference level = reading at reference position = 9.86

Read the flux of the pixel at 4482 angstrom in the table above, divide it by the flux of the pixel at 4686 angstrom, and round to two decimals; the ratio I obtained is 1.00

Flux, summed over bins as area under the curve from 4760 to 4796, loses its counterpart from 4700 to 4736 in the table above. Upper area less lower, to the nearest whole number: 12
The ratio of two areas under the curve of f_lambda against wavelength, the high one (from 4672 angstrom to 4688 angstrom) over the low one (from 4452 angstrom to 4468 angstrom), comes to 1.03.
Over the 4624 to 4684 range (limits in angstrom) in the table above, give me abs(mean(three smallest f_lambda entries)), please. 10.1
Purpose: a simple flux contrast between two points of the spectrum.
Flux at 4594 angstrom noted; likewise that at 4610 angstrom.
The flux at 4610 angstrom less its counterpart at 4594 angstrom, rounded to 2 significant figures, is 1.2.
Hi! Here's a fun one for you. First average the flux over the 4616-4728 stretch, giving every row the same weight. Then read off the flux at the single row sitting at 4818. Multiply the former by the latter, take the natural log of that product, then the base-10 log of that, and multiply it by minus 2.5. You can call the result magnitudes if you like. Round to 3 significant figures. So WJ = -1.69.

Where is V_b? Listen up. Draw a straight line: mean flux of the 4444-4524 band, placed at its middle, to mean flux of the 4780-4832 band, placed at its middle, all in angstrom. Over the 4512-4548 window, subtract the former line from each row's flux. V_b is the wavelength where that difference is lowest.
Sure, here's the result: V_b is 4534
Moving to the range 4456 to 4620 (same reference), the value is 4566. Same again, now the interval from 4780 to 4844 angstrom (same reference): 4834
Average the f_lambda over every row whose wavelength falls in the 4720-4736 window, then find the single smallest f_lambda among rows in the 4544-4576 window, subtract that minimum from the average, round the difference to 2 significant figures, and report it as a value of 2.0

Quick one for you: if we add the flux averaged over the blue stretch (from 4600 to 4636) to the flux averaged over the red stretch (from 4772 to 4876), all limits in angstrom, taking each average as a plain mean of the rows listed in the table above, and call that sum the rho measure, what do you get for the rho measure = 21.3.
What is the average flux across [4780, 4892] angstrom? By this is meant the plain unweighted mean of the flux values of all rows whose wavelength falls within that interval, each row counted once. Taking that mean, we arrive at 10.4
